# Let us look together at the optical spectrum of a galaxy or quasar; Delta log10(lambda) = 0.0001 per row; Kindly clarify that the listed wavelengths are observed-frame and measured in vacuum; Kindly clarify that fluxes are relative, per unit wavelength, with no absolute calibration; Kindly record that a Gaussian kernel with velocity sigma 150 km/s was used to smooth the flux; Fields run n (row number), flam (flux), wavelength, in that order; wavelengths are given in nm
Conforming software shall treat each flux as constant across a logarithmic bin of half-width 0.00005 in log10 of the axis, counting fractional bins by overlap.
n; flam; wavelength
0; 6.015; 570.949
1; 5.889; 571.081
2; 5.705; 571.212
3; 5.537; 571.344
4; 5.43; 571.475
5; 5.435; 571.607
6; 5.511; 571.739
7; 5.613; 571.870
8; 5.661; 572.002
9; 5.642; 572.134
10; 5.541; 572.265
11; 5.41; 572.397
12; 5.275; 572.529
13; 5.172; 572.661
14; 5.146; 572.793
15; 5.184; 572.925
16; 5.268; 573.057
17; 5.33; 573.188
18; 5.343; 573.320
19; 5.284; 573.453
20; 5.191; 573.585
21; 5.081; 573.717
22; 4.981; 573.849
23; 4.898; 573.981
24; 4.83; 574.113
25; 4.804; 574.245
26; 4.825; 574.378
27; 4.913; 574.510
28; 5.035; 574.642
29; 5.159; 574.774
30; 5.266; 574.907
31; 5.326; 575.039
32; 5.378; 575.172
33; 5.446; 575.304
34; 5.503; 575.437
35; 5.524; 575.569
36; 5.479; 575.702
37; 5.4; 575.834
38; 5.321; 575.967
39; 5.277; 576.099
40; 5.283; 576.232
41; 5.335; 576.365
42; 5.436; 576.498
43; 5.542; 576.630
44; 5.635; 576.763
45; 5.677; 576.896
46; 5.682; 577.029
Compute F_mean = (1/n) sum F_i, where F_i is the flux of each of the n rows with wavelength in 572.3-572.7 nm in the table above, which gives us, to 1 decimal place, 5.3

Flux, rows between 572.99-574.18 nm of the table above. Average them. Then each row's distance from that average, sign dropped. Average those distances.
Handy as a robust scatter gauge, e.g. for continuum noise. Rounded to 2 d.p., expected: 0.17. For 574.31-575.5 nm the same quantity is 0.20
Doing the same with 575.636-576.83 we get 0.10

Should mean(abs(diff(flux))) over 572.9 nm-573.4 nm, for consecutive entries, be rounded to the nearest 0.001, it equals 0.053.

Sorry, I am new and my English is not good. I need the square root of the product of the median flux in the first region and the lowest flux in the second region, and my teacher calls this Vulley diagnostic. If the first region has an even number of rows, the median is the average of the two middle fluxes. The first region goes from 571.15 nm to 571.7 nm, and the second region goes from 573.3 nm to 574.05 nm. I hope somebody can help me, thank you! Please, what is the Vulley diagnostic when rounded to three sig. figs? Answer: 5.18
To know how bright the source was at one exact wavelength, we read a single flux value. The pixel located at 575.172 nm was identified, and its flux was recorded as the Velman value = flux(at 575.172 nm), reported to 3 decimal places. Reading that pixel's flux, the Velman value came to 5.378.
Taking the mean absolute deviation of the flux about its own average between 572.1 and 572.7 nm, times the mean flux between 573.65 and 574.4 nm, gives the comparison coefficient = 0.72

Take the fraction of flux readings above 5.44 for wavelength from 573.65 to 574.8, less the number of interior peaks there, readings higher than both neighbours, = 0.0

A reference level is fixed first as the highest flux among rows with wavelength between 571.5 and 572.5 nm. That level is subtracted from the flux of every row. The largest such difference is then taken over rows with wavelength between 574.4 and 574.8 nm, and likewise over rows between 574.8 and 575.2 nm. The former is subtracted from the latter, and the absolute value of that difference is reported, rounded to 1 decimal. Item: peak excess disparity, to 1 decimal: 0.2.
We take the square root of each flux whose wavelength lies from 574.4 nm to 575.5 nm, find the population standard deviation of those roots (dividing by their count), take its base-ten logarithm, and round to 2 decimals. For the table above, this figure -1.38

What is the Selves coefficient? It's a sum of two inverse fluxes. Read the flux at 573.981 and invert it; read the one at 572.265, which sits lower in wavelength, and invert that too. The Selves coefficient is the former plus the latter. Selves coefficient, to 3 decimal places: 0.385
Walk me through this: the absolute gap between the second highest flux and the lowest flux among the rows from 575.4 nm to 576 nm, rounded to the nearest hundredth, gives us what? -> 0.18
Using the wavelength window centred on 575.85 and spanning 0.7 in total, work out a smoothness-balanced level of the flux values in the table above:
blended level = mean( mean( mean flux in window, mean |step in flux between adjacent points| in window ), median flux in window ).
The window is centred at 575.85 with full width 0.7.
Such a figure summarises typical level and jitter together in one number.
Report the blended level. 4.07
